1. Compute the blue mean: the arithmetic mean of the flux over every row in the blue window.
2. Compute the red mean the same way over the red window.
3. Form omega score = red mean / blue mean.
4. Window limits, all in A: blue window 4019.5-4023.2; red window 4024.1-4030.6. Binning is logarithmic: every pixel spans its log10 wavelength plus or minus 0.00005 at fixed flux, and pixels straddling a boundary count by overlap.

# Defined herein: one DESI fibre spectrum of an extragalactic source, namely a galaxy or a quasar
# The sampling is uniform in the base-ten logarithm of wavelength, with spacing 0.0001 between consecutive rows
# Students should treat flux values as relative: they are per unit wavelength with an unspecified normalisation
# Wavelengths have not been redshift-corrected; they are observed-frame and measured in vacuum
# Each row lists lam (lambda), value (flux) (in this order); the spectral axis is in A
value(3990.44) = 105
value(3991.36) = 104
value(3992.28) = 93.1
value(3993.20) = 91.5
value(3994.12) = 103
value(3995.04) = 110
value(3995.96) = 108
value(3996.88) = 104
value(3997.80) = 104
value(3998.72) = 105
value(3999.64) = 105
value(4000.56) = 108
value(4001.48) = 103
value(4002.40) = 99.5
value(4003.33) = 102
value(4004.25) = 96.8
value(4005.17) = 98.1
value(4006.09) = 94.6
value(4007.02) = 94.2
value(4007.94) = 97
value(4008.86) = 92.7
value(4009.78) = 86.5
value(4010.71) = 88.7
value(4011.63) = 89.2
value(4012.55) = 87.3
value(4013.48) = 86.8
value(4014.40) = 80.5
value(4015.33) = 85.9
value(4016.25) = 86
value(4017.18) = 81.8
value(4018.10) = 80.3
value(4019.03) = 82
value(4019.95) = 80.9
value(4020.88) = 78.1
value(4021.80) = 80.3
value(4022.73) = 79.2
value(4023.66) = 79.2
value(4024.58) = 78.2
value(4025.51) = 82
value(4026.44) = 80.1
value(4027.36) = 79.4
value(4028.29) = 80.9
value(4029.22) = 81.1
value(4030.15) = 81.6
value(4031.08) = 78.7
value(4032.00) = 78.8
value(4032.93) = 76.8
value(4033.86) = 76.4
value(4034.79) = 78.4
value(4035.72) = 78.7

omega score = 1.01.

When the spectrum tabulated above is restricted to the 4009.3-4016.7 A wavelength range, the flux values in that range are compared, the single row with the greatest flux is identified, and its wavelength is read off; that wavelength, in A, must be 4011.63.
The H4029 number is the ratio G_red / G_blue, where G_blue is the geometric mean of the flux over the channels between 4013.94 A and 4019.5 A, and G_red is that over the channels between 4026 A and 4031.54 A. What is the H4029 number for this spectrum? 0.97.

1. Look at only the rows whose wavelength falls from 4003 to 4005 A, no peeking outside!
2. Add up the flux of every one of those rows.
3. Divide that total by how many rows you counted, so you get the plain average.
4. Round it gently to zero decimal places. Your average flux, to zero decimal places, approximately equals 99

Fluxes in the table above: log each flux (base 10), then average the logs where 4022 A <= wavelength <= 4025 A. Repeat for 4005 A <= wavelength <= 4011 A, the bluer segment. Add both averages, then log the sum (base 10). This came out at 0.587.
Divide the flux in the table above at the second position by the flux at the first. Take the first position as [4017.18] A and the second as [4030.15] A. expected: 1.00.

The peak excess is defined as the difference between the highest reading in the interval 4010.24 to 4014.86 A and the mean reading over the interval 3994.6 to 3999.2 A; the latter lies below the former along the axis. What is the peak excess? -17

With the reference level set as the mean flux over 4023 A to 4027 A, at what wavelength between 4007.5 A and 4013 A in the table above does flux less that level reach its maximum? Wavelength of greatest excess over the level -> 4007.94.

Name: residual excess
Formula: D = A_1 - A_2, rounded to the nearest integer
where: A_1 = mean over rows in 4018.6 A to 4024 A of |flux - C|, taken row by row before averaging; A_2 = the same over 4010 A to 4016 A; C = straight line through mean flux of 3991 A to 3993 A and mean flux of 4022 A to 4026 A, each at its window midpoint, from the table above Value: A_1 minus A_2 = -1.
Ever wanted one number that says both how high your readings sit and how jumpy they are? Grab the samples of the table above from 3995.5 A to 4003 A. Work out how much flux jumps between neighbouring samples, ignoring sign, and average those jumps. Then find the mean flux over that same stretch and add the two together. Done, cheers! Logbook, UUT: 107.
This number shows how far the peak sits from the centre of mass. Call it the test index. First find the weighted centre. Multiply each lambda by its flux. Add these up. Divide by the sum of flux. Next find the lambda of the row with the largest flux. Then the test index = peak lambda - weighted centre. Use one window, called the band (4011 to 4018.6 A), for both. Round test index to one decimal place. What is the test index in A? -3.2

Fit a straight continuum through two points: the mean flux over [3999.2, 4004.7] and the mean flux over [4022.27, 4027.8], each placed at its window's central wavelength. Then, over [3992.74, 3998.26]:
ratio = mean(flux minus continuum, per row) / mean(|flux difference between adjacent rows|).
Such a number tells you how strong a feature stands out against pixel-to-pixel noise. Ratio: -1.1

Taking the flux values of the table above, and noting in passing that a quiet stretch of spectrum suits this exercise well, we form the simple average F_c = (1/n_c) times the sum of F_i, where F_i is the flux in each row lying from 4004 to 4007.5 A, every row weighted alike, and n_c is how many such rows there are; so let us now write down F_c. 96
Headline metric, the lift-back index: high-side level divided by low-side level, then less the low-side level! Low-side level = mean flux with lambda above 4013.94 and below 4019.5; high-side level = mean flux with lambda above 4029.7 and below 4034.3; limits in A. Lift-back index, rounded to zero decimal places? -82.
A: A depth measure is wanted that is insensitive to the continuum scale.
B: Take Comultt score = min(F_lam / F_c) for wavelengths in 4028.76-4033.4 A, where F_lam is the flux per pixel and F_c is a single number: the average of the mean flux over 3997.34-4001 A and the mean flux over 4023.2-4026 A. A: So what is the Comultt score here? 0.83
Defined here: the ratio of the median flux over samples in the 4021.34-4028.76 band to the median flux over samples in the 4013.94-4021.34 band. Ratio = 0.98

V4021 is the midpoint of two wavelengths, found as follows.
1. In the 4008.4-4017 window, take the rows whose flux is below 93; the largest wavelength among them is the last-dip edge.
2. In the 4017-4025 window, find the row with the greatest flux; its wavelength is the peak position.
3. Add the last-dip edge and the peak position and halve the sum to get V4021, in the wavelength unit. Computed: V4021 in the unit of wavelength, 4017.6 A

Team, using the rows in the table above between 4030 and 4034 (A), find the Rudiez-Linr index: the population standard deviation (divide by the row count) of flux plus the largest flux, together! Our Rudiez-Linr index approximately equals 83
